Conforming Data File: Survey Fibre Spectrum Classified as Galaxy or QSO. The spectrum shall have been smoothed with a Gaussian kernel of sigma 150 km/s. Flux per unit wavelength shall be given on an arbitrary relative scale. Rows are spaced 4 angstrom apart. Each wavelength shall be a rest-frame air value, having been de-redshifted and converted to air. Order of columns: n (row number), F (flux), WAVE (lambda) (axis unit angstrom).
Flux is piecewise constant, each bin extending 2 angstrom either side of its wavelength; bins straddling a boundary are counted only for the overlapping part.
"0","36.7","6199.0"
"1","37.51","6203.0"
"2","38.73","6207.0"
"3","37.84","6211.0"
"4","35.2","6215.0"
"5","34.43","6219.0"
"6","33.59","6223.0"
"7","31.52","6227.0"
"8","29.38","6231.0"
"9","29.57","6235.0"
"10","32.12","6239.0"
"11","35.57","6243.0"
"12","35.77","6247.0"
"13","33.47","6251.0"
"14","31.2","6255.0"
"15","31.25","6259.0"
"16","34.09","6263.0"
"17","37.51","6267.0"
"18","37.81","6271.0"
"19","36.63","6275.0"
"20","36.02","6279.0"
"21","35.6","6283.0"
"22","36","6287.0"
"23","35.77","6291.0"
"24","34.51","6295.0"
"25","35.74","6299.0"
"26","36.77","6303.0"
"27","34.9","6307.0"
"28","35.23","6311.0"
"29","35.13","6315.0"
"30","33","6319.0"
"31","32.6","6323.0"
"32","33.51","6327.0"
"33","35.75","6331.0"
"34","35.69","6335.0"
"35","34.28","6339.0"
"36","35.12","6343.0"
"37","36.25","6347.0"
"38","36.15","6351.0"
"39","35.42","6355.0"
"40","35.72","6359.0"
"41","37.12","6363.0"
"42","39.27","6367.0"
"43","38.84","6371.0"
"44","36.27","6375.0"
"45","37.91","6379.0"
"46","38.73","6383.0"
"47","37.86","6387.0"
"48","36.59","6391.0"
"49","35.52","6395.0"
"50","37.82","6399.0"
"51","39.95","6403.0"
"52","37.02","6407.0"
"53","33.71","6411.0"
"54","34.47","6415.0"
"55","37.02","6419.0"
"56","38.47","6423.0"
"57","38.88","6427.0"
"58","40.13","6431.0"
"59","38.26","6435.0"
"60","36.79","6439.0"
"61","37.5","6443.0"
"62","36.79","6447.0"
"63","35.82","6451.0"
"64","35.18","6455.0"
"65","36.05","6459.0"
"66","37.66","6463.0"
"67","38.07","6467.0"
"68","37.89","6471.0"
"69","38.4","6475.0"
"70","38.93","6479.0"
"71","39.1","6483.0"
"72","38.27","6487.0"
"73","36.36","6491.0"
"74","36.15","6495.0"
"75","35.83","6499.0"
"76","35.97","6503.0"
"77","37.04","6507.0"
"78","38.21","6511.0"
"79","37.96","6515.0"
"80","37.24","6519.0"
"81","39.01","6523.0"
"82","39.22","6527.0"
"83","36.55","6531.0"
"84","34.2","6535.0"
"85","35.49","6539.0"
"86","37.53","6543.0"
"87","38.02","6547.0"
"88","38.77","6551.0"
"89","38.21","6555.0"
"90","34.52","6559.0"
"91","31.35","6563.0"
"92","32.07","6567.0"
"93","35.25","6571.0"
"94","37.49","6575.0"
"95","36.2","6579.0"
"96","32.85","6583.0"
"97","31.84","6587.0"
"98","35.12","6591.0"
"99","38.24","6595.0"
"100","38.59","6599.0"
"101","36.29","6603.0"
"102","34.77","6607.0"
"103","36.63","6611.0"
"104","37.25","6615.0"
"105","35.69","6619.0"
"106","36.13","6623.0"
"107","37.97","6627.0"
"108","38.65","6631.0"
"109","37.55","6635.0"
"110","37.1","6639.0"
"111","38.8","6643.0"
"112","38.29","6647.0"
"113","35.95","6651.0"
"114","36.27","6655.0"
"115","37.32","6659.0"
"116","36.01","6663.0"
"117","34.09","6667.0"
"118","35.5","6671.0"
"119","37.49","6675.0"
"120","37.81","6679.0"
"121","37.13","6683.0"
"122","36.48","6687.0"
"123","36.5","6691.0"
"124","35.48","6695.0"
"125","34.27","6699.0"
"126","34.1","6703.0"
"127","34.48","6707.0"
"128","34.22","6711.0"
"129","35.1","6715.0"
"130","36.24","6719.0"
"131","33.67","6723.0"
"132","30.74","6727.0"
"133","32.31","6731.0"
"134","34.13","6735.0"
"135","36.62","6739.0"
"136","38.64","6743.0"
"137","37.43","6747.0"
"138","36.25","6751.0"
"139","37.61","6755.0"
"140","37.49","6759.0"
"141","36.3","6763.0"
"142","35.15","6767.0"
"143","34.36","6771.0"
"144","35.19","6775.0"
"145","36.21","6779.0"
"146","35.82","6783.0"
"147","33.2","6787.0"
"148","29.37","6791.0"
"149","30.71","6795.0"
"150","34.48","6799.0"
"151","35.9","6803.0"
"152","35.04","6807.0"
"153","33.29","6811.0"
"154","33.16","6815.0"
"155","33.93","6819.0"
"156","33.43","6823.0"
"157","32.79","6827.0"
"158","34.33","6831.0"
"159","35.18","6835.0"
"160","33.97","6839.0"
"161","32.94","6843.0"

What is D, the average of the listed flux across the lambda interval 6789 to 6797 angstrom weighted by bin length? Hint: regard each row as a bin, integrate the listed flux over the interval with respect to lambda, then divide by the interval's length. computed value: 30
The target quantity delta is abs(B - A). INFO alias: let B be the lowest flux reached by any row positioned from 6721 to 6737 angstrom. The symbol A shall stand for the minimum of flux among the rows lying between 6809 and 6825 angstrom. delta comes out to 2.4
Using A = 33.16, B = 30.74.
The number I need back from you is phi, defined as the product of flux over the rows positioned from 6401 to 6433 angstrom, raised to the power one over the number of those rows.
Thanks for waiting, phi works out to 37.4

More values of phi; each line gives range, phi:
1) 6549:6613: 35.4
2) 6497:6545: 37.0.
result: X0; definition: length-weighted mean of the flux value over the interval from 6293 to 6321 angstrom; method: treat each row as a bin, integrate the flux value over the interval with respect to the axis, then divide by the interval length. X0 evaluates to 35.0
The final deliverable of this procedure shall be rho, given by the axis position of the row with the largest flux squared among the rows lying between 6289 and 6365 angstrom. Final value 6363.0 angstrom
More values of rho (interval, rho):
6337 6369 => 6367.0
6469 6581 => 6527.0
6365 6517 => 6431.0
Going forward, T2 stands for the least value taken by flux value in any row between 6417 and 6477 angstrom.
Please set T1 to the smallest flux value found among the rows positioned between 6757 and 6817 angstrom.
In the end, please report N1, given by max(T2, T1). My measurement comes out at 35.2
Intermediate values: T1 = 29.37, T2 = 35.18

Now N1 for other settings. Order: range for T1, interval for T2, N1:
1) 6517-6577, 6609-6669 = 34.1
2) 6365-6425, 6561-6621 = 33.7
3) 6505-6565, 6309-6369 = 32.6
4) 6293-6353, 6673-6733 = 32.6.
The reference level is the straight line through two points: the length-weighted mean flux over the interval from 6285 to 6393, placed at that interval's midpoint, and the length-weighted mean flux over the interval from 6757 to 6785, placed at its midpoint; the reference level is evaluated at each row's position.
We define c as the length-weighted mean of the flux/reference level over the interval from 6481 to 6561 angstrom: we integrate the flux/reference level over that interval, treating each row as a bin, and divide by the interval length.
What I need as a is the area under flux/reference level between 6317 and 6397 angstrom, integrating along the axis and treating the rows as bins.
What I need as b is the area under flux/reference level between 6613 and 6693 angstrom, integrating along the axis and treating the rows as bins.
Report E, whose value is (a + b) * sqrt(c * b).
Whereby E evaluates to 1504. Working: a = 80.3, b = 82.4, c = 1.04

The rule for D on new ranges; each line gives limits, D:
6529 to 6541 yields 35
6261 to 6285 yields 36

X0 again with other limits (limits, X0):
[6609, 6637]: 37.1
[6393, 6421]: 36.5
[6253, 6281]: 34.9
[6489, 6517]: 36.8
